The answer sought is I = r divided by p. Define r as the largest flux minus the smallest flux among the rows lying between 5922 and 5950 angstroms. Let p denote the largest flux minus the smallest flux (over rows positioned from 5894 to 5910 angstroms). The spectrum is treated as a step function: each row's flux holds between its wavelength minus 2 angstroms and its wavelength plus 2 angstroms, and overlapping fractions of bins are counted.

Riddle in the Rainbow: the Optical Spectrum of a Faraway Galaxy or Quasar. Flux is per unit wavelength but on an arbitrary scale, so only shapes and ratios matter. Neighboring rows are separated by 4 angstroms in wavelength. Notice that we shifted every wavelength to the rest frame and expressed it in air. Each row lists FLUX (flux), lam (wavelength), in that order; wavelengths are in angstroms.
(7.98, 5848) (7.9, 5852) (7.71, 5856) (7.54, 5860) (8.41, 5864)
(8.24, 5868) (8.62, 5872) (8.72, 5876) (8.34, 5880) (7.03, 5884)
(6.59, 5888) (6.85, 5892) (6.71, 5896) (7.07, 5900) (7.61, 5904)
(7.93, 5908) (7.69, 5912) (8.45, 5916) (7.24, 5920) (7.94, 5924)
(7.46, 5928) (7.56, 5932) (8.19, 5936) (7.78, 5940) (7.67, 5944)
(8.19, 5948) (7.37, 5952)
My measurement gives 0.6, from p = 1.22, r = 0.7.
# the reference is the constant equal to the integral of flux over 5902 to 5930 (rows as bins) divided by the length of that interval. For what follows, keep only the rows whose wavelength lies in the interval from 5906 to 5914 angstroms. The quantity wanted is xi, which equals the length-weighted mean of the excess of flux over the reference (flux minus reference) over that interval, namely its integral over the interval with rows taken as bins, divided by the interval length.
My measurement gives 0.05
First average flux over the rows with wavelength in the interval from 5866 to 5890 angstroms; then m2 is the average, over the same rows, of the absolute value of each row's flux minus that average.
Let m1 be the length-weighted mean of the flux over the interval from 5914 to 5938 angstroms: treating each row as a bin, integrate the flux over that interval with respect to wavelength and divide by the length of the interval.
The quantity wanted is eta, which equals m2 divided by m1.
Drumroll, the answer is 0.095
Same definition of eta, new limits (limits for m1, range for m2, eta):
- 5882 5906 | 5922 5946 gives 0.029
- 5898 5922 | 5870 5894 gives 0.113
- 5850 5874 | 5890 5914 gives 0.054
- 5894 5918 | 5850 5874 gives 0.047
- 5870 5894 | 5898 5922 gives 0.047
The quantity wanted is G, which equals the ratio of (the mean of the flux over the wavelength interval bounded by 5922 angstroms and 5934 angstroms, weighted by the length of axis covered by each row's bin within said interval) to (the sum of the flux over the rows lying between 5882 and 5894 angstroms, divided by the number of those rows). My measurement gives 1.12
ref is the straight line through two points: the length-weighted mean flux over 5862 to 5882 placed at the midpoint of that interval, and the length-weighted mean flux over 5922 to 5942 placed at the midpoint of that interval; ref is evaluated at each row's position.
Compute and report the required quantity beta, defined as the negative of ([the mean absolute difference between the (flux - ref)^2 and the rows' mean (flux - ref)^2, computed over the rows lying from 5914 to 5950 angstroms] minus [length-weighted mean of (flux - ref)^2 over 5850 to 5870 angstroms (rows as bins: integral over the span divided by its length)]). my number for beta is 0.4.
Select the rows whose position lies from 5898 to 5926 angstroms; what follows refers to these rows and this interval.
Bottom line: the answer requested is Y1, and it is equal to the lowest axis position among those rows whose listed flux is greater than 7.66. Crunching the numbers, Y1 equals 5908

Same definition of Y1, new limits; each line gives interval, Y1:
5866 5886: 5868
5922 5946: 5924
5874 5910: 5876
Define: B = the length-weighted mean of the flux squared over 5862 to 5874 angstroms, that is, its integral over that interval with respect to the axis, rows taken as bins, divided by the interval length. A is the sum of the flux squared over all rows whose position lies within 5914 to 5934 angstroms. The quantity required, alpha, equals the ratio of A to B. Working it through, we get 4.2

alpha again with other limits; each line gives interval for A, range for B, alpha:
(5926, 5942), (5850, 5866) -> 3.9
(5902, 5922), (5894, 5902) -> 6.4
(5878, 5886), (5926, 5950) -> 1.9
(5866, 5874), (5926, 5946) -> 2.4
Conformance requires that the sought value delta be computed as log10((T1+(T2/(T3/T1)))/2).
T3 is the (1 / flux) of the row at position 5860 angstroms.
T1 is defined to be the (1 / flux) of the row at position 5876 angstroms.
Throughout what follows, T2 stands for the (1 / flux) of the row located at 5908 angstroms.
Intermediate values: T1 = 0.115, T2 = 0.126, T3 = 0.133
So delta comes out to -0.95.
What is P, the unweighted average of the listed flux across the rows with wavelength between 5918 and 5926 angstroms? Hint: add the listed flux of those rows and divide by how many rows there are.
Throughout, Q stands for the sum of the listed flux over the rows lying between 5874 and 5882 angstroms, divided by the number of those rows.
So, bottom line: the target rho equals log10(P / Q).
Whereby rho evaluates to -0.051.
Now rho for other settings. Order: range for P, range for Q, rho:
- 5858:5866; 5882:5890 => 0.069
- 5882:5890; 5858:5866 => -0.069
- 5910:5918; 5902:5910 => 0.016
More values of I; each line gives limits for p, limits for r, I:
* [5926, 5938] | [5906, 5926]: 1.7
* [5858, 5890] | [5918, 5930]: 0.3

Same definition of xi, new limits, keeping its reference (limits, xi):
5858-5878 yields 0.55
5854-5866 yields 0.13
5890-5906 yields -0.70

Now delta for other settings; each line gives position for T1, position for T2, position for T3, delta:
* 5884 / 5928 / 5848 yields -0.83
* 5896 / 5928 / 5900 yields -0.84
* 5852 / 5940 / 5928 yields -0.91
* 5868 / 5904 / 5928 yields -0.92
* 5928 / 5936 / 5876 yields -0.86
